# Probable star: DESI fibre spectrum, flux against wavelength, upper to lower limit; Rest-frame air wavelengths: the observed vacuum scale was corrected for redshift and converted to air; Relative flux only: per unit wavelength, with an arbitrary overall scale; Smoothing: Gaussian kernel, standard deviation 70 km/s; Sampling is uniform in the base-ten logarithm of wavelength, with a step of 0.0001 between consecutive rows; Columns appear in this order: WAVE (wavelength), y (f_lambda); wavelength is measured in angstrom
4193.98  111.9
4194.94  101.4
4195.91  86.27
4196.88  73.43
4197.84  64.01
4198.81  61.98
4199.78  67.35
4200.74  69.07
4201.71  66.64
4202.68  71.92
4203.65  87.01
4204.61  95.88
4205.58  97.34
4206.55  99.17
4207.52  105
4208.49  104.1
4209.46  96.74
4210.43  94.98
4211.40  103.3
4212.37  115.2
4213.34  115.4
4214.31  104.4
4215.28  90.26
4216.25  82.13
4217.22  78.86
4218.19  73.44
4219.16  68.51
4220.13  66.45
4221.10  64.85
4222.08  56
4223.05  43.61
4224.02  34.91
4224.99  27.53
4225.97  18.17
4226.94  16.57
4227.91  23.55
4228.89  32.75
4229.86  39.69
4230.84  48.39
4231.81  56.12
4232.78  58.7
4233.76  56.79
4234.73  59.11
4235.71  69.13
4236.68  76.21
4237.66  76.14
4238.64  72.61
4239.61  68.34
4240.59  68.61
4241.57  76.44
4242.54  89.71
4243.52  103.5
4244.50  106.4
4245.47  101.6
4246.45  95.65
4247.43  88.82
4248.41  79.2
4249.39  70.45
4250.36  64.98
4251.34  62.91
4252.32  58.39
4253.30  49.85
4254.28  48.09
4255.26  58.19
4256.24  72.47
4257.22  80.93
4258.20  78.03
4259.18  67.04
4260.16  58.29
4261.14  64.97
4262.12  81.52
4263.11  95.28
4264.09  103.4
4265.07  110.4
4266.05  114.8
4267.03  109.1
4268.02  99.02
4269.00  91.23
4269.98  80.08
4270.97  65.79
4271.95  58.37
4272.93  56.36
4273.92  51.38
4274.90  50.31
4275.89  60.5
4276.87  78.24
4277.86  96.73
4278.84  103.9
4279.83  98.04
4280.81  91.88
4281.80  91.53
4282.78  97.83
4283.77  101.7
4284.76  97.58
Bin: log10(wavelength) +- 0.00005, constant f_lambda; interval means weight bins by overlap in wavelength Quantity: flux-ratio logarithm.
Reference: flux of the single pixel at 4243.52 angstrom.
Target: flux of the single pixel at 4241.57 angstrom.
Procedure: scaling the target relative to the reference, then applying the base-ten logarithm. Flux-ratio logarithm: -0.13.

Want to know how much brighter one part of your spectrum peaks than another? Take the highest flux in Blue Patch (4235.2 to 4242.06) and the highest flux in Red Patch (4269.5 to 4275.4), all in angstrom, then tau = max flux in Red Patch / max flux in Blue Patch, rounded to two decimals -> 1.05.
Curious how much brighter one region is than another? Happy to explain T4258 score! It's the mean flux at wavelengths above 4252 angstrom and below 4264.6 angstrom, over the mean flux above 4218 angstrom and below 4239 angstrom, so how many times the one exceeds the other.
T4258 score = 1.4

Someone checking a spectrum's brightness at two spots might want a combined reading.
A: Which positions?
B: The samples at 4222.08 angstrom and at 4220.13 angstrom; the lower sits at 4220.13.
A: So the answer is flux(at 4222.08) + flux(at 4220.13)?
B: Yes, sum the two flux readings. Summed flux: 122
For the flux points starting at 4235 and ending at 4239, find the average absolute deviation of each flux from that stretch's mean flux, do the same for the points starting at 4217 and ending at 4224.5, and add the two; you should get 15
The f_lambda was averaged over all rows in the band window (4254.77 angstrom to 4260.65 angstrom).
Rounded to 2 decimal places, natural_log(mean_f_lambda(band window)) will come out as 4.24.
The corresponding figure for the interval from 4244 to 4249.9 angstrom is 4.50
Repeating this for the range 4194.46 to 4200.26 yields 4.33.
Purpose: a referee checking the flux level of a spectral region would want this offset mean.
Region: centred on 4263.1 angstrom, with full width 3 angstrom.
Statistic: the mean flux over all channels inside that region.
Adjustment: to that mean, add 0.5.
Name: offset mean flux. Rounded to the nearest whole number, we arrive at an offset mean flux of 94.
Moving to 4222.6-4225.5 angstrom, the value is 36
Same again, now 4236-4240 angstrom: 74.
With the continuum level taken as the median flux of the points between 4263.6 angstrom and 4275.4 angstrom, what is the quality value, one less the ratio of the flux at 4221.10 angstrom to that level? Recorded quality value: 0.24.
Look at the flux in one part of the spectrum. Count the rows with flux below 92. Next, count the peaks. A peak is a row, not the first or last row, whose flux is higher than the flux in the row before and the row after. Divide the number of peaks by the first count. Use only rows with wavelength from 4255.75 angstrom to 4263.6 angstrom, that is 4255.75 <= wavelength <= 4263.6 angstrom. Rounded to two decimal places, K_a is 0.14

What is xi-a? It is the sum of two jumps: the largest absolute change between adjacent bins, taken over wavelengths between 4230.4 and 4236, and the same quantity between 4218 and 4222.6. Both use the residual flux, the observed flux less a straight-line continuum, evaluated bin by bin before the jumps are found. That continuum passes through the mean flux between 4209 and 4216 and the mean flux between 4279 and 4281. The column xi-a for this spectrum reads 19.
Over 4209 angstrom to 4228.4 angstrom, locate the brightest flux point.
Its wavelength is 4213.34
